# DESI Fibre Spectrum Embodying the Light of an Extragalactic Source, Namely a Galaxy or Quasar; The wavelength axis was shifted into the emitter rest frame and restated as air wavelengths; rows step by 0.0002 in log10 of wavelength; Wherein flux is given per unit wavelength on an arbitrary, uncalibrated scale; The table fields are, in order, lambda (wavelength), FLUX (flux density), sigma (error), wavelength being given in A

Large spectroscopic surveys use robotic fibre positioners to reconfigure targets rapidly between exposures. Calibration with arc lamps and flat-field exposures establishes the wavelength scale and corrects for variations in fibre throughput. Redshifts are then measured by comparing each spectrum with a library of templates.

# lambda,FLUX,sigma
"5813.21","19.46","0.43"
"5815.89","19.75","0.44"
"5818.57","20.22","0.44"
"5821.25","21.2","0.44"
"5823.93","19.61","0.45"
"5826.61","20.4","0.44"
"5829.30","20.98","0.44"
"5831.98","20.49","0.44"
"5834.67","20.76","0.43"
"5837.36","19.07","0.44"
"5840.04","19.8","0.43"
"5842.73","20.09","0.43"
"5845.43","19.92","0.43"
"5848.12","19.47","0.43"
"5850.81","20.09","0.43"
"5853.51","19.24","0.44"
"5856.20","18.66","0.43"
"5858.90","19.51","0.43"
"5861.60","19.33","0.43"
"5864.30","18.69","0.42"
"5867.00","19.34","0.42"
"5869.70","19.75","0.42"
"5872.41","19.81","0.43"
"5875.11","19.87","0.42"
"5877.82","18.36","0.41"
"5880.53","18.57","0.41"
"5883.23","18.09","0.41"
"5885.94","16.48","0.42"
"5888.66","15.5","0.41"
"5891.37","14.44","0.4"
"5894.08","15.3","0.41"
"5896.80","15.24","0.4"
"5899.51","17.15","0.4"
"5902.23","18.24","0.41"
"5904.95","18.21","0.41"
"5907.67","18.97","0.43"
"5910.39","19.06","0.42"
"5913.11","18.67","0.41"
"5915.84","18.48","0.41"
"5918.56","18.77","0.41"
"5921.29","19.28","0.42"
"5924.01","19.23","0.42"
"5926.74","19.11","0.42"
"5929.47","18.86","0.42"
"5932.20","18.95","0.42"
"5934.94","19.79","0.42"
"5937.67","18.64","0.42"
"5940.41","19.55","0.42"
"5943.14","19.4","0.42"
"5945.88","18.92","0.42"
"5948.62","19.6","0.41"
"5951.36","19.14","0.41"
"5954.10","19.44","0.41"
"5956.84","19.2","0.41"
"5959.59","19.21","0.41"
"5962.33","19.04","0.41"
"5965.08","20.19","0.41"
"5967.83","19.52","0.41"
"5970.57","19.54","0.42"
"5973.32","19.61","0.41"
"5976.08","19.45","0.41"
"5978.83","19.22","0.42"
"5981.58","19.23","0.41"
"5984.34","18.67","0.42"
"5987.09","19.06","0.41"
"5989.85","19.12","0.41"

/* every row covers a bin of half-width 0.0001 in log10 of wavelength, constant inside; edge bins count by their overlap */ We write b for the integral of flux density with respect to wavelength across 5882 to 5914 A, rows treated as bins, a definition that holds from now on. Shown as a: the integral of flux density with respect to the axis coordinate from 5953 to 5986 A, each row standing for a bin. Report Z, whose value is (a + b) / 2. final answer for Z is 593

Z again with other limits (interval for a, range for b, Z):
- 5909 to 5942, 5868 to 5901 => 601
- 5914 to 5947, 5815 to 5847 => 638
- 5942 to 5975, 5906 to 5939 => 633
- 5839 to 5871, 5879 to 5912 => 594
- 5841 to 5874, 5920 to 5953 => 639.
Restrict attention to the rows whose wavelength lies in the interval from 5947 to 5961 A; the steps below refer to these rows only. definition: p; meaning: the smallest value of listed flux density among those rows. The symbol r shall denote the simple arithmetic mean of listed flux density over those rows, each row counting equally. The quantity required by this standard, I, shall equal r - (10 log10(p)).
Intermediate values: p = 19.14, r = 19.3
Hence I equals 6.5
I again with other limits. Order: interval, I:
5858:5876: 6.8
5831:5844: 7.2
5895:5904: 5.0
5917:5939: 6.4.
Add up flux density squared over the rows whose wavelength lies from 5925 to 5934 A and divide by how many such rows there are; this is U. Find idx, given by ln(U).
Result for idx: 5.89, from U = 360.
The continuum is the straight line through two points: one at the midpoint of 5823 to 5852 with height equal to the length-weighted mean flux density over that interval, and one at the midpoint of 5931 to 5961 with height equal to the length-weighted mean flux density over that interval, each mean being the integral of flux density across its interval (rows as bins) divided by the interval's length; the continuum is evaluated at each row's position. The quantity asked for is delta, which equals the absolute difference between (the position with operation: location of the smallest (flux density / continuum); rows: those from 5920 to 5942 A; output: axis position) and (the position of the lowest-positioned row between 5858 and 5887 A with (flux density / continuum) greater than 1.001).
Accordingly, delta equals 62.6 A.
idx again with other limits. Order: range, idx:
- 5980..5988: 5.89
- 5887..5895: 5.43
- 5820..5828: 6.03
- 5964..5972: 5.97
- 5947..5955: 5.93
